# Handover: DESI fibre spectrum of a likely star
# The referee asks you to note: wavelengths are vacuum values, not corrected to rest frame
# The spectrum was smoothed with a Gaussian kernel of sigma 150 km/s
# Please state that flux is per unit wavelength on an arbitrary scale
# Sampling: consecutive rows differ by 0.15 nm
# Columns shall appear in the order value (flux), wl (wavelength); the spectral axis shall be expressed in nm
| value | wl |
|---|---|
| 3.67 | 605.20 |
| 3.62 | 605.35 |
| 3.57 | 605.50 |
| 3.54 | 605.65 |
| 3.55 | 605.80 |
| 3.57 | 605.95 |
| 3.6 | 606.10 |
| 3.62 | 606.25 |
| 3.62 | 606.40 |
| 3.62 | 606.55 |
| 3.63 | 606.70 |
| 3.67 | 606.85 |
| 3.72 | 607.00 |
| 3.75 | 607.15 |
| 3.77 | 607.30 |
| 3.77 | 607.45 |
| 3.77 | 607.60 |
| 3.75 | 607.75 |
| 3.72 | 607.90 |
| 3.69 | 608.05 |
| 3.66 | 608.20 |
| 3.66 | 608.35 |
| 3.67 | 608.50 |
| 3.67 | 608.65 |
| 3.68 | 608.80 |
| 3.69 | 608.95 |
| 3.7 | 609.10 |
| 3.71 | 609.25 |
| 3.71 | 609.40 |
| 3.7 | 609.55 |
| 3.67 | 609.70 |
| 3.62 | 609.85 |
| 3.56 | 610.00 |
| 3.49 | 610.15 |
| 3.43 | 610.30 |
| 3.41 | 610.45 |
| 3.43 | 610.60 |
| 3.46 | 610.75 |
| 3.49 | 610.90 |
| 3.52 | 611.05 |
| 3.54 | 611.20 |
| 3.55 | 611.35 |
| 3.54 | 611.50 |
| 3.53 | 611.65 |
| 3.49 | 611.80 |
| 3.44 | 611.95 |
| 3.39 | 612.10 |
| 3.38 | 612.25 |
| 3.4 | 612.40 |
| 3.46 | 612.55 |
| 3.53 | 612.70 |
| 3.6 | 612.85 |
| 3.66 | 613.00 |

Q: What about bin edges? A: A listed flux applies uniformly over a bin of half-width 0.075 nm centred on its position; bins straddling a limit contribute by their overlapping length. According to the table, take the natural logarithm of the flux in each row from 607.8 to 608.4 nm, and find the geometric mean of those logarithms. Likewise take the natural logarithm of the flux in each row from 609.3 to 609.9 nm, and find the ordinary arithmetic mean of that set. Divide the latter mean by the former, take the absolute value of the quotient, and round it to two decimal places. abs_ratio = 1.00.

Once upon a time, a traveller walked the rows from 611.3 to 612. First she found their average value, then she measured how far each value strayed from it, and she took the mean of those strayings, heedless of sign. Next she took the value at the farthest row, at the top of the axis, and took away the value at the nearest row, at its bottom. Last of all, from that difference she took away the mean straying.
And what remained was -0.15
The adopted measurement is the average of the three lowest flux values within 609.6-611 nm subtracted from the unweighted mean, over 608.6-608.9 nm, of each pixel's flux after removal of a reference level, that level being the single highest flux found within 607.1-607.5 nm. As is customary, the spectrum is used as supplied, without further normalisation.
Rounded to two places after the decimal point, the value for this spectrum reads -3.52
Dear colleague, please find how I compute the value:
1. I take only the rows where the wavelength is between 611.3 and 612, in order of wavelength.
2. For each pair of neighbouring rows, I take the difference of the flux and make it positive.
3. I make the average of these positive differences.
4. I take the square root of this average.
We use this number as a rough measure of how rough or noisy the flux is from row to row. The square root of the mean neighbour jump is 0.17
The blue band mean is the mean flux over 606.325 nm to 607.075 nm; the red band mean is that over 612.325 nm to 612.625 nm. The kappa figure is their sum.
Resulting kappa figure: 7.08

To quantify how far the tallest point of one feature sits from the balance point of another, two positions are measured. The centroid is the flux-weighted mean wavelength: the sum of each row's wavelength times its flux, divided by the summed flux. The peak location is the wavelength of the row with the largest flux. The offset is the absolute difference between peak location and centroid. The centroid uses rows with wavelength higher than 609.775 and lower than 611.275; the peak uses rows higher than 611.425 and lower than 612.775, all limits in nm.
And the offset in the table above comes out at 0.98 nm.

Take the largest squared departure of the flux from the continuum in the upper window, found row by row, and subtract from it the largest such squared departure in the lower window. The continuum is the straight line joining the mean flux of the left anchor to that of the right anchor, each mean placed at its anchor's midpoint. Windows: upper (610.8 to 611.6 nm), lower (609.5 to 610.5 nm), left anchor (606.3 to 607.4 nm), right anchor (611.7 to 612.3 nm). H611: -0.015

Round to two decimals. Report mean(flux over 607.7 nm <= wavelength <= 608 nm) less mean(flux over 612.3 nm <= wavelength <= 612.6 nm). 0.31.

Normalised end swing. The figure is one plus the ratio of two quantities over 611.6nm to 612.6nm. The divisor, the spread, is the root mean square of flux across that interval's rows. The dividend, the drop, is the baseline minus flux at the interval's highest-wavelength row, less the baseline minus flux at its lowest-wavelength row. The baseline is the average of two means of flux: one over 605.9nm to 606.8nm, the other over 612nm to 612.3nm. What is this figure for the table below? 1.02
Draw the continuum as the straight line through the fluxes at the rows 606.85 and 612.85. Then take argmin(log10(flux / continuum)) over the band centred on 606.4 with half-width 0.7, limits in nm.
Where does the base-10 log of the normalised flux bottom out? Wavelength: 605.80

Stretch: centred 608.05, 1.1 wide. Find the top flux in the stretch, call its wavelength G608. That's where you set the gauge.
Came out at 607.60 nm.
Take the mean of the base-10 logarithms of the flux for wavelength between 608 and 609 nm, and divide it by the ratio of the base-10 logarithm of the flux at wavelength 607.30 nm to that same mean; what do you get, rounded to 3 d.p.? 0.554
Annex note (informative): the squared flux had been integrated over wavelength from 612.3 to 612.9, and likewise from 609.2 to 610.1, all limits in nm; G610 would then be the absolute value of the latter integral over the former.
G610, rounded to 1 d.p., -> 1.6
